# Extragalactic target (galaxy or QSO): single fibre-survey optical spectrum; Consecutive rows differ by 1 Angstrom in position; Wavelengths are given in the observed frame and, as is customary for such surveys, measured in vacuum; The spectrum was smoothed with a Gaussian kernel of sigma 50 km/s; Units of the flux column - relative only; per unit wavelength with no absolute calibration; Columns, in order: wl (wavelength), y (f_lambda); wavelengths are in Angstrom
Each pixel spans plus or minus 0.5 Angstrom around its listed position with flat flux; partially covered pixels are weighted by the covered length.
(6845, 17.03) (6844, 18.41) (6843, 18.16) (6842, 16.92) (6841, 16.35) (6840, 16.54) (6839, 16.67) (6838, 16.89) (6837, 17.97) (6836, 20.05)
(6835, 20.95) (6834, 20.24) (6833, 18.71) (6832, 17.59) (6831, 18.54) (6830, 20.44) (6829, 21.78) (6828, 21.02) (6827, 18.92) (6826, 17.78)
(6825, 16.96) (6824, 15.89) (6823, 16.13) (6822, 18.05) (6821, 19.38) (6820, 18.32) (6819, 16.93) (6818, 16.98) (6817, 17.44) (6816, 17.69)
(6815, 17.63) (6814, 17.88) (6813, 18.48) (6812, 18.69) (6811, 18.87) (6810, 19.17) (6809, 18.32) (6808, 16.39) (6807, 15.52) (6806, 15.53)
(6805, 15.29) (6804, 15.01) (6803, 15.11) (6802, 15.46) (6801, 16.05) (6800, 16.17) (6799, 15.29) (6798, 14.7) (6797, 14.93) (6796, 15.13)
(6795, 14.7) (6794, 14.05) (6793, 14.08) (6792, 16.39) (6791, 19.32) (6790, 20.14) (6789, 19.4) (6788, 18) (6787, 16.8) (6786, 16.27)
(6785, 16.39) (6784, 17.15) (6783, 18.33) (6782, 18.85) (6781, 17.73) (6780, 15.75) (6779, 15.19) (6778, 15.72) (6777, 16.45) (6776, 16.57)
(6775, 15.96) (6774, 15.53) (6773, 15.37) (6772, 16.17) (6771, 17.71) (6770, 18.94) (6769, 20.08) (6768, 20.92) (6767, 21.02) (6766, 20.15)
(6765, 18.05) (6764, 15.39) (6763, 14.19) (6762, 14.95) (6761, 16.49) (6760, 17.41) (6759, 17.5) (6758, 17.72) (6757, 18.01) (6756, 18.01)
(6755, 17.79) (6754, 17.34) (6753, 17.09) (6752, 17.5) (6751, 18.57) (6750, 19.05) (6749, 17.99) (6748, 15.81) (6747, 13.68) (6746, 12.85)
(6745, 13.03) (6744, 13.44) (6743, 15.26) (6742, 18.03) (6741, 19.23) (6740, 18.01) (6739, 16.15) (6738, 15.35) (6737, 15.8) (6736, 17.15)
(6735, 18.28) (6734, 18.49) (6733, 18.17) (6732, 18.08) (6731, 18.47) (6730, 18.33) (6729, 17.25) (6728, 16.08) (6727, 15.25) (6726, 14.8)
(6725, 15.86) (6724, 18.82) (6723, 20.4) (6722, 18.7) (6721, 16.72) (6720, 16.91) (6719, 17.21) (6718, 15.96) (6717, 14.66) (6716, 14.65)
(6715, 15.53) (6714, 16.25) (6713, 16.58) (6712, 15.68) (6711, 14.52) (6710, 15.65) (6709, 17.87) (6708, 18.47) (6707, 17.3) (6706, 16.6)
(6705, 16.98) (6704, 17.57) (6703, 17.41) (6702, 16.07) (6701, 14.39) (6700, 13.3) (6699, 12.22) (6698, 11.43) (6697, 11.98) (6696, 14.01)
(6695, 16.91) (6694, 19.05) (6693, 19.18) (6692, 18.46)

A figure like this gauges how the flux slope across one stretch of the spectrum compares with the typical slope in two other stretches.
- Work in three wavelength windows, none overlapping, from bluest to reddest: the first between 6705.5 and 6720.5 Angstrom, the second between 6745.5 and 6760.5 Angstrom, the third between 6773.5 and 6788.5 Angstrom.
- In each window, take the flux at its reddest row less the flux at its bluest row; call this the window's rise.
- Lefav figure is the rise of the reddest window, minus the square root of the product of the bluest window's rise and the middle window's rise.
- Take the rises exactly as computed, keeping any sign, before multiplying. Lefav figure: 1.3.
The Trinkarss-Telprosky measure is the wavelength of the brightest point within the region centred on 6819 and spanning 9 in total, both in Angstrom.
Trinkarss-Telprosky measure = 6821 Angstrom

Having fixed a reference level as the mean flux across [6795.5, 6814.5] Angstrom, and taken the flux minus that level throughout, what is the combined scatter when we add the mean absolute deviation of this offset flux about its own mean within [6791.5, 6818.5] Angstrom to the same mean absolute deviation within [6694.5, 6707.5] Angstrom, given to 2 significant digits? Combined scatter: 3.4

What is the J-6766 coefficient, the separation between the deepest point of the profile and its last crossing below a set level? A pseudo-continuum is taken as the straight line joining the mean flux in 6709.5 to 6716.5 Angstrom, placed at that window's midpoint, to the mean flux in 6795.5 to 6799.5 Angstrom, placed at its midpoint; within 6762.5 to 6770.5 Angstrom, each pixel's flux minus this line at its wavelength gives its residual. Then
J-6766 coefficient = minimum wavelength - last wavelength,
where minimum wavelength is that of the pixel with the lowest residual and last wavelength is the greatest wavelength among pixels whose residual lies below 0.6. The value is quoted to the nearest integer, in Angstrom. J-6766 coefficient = -1 Angstrom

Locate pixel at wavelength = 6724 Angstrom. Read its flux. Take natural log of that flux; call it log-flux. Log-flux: 2.93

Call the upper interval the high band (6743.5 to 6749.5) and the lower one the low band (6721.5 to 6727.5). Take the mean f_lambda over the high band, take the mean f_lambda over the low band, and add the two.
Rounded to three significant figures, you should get 31.8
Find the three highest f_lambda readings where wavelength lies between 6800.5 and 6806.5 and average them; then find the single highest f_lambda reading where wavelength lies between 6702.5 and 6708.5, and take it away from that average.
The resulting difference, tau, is -2.8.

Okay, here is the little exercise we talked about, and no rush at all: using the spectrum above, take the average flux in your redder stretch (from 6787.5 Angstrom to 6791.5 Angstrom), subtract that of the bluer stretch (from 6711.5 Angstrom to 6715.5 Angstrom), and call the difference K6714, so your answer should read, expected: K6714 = 3.2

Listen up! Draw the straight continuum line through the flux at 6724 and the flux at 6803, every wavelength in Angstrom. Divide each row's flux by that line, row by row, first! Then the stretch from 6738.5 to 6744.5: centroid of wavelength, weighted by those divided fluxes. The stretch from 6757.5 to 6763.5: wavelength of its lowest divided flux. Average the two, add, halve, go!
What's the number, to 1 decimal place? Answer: 6752.2 Angstrom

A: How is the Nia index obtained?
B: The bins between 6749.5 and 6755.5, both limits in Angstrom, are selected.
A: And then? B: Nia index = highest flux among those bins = 19.05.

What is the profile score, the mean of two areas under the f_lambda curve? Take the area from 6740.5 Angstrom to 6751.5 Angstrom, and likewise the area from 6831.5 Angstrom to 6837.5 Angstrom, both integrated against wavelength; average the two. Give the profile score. 146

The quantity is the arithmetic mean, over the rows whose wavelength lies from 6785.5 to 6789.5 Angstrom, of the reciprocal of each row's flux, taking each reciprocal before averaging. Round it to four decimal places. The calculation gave 0.0570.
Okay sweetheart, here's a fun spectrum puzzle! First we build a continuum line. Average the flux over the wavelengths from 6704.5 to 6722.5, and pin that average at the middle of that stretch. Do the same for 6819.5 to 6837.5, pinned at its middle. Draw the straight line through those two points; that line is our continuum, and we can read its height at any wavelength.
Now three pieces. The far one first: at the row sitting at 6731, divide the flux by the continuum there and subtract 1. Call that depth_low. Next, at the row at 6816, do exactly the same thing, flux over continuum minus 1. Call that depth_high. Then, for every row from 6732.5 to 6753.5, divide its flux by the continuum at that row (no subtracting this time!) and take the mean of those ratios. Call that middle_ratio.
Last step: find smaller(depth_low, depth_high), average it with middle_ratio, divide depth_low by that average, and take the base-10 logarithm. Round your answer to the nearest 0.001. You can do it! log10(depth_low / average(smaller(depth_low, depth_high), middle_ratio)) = -0.673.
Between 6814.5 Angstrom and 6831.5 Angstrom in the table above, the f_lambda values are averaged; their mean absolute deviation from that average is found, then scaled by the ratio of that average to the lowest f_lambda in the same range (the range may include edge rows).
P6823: 1.5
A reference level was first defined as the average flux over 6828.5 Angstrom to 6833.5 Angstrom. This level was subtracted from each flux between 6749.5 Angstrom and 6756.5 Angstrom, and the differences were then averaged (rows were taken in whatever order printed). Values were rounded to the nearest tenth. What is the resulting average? -1.5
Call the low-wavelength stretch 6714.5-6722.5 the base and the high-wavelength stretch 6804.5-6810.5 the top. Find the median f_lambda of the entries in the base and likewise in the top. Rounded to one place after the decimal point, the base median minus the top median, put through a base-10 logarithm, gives -0.4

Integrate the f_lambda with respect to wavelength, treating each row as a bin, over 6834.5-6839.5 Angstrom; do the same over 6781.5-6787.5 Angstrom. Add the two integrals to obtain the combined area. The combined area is 196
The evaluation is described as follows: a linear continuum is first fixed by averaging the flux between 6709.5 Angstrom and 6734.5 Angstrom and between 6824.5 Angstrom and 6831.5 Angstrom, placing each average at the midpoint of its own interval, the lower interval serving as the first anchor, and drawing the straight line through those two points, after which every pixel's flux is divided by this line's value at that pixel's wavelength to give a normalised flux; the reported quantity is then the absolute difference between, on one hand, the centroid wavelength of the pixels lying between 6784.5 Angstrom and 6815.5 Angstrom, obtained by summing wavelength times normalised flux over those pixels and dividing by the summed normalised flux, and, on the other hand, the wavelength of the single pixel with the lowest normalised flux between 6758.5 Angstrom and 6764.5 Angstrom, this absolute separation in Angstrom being 37.0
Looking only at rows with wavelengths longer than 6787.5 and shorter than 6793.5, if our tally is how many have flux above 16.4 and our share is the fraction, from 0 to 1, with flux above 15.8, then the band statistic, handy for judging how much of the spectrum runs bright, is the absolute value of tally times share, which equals 3.3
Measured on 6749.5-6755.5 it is 6.0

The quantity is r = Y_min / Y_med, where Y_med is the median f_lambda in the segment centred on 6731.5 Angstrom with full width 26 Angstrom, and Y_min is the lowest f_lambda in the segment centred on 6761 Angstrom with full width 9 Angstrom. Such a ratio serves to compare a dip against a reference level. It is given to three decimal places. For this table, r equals 0.824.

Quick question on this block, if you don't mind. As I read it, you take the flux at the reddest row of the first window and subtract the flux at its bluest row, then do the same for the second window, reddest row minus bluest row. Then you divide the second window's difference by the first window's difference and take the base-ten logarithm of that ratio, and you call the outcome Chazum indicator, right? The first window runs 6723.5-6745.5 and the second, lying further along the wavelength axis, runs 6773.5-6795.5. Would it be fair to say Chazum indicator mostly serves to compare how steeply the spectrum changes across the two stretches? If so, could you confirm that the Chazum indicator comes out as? -0.8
